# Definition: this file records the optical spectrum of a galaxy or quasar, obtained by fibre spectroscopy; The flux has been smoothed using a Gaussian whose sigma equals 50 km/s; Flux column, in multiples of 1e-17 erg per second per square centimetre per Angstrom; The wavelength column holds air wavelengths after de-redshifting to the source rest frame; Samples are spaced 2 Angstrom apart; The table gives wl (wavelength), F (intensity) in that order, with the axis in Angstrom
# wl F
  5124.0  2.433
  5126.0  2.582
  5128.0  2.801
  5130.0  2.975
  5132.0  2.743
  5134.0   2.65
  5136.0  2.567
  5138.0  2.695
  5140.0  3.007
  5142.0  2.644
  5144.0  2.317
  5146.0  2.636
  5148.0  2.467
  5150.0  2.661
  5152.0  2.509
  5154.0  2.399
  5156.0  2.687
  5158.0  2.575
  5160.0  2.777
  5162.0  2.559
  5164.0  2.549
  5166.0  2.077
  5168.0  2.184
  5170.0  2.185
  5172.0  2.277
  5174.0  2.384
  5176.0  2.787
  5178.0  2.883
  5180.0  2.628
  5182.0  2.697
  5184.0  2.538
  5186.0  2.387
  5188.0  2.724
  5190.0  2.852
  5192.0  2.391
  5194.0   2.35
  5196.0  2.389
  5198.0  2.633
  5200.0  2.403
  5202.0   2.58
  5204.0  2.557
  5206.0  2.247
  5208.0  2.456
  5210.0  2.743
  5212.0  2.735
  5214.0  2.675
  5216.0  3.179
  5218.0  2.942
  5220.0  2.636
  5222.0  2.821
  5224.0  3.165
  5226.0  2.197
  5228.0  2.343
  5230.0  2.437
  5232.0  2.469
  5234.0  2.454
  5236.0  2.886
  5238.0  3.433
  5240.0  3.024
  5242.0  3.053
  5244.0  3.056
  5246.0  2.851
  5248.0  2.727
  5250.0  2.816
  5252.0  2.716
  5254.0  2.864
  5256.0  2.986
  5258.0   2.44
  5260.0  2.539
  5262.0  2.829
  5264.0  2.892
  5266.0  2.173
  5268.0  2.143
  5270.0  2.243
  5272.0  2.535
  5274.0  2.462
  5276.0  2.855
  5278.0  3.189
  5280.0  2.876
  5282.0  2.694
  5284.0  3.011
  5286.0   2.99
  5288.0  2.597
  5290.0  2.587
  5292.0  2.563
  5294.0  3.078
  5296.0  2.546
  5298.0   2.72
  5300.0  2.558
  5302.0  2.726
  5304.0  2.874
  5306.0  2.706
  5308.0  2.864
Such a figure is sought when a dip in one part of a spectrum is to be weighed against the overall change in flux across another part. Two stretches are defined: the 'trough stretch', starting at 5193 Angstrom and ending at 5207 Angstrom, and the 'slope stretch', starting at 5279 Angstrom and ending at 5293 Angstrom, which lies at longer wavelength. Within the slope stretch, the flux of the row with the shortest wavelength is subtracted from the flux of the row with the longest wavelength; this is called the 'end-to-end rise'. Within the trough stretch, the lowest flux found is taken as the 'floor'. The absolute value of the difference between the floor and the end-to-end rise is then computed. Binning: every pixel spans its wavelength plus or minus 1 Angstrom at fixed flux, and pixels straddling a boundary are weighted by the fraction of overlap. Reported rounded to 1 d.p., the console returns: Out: 2.6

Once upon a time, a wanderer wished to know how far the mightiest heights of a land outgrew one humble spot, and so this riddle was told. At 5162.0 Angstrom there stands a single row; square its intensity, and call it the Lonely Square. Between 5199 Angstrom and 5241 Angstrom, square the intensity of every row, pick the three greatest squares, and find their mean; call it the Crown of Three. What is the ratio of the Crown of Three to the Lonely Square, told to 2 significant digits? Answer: 1.6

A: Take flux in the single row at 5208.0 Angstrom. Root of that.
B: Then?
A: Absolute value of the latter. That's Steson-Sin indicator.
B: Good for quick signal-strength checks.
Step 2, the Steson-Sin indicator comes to 1.57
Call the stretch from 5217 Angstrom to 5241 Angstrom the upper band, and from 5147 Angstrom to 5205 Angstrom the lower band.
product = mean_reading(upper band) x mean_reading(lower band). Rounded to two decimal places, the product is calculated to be 6.89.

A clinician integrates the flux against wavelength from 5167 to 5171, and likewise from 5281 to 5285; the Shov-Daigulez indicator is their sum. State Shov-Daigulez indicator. 20.1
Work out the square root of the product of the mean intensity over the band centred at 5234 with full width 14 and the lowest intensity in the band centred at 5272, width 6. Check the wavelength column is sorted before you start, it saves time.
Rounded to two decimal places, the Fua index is 2.47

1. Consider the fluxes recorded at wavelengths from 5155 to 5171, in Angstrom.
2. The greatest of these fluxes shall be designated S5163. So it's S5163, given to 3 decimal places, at 2.777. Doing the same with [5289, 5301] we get 3.078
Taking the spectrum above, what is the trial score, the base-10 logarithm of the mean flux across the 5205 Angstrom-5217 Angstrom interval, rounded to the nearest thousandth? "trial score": 0.427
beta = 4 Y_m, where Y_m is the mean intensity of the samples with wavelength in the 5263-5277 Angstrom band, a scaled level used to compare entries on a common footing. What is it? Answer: 9.9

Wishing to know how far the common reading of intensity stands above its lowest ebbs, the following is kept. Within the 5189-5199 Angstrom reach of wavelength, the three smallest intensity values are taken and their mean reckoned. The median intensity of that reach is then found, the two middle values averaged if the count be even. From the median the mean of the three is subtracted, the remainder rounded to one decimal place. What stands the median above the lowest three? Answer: 0.0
